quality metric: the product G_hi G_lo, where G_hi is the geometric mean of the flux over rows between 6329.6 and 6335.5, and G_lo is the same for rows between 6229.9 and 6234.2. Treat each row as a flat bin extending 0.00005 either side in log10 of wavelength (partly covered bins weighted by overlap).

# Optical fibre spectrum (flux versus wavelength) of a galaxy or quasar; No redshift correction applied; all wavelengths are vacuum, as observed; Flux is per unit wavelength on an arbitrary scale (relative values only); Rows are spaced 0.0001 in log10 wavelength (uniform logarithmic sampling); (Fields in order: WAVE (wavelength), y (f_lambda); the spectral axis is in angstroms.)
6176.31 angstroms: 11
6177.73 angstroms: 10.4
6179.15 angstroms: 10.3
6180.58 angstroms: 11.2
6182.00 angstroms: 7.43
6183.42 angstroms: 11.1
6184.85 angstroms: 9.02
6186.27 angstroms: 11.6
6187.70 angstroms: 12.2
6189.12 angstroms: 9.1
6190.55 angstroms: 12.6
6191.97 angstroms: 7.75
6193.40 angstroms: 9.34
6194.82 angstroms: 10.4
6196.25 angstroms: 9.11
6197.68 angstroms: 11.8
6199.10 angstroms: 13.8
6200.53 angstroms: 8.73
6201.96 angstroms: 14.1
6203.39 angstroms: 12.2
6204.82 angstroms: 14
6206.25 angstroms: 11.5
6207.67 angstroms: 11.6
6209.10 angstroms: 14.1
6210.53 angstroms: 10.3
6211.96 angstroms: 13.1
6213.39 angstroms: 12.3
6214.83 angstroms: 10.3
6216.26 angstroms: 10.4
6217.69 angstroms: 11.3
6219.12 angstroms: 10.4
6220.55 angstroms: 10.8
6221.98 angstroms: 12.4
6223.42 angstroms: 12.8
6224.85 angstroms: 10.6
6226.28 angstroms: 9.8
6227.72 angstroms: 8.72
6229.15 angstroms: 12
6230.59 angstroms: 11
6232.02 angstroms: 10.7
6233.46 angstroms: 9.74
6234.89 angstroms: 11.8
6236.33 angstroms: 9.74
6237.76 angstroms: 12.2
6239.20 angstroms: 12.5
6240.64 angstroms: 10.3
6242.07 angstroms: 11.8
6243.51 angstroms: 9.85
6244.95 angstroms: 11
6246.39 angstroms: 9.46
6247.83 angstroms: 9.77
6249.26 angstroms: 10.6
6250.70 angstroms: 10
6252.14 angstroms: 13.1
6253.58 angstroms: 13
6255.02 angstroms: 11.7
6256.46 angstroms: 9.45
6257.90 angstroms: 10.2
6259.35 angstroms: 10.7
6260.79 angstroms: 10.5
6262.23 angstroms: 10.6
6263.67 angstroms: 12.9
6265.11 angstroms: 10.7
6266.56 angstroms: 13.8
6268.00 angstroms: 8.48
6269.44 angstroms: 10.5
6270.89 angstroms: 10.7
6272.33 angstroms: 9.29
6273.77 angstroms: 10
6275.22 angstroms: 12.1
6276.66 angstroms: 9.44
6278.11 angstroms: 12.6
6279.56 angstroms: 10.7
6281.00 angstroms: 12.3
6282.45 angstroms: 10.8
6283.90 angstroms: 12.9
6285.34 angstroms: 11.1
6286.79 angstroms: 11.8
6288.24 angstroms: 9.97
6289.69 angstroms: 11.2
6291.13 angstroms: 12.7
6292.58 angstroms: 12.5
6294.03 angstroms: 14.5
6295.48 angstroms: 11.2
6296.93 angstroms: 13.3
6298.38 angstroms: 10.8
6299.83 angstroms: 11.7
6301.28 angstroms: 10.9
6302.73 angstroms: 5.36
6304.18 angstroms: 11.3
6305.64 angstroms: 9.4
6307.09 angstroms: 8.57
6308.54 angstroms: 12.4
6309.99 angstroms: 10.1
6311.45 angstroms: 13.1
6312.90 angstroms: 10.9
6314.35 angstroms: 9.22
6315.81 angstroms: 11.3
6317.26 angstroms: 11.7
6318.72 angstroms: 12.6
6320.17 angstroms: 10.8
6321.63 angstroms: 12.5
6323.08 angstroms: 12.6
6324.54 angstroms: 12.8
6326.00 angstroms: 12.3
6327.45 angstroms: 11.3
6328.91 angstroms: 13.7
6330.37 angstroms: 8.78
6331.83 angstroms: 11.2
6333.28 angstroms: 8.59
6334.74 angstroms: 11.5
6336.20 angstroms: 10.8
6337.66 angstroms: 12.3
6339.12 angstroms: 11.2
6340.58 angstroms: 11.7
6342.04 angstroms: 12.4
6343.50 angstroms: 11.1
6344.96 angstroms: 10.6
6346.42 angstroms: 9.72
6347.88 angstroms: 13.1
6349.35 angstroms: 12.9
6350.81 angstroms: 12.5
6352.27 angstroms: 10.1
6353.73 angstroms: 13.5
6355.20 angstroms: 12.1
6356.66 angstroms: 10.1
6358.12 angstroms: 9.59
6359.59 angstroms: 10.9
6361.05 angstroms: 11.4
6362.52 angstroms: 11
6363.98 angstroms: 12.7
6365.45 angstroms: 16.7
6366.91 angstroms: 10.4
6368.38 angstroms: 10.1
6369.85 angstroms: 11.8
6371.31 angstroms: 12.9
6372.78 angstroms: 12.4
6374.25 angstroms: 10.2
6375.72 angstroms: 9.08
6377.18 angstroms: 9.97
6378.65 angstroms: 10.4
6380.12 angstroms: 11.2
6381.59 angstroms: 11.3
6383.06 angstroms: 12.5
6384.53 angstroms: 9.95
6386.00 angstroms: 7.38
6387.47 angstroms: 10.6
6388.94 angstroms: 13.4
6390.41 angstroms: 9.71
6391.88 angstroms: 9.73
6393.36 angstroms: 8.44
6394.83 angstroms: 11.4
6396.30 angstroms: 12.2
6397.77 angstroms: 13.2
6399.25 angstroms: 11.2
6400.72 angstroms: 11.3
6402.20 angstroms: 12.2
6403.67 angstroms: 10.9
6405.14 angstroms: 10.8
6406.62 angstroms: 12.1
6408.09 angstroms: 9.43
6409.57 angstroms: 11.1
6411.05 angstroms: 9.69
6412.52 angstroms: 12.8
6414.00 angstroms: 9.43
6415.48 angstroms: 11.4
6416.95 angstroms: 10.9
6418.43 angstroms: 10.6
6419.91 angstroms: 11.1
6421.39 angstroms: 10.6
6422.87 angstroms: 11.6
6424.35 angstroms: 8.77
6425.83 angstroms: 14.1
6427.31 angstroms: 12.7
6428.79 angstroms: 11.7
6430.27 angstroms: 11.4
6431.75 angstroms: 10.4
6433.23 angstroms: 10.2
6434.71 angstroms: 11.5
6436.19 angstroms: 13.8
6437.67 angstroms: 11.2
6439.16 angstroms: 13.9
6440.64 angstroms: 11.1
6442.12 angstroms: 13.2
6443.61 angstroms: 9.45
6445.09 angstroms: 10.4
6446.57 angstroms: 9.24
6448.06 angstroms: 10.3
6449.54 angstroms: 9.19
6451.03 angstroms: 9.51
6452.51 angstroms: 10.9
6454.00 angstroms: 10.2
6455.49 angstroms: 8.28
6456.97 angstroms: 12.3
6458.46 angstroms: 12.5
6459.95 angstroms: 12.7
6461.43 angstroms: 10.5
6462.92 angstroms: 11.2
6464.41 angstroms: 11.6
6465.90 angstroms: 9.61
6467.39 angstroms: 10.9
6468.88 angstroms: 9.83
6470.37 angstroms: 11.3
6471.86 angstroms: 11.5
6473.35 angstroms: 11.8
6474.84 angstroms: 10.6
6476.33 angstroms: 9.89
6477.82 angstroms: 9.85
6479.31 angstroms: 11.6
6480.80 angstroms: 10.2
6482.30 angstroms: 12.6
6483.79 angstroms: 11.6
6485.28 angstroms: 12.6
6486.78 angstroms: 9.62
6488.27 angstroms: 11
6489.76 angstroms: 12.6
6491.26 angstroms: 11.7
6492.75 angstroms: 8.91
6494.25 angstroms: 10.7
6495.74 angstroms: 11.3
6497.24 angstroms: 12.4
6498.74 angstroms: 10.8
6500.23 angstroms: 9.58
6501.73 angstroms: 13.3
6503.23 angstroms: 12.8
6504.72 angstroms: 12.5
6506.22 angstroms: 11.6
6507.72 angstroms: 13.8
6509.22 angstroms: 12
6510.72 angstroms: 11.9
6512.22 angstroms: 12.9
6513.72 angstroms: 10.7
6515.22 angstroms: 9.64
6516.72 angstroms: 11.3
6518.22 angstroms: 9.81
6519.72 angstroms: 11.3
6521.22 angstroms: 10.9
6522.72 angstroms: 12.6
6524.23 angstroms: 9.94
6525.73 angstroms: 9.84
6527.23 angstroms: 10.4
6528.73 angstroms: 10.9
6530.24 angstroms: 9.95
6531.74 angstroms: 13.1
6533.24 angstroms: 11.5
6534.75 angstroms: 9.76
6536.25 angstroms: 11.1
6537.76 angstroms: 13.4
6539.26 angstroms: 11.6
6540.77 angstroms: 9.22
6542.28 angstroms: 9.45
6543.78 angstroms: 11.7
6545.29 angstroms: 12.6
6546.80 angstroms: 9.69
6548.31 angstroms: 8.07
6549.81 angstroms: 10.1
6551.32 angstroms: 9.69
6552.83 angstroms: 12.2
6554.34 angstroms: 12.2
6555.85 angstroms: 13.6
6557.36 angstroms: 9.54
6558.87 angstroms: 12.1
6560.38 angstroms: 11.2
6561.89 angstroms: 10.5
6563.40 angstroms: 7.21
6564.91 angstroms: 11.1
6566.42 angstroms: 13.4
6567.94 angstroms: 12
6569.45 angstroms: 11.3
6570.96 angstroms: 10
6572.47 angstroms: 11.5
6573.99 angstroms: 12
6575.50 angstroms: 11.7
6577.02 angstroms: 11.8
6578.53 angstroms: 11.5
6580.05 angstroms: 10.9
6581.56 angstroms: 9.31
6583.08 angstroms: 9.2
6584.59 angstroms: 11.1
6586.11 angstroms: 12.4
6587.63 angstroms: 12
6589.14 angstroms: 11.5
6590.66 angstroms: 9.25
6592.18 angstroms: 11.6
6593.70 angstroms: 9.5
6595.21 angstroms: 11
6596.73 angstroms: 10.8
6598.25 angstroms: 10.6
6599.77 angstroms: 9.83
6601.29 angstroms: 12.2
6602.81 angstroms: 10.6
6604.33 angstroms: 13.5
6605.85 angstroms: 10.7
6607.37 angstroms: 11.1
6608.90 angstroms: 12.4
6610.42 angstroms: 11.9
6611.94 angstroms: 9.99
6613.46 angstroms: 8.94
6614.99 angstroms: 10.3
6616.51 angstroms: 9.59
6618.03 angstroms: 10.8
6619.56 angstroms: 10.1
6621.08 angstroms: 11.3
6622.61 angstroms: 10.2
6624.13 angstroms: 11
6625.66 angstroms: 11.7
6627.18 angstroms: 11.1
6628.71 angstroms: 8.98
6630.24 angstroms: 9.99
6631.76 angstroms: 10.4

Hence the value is 104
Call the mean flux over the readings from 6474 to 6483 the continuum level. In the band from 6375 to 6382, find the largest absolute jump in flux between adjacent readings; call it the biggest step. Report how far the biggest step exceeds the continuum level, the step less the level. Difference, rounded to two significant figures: -9.9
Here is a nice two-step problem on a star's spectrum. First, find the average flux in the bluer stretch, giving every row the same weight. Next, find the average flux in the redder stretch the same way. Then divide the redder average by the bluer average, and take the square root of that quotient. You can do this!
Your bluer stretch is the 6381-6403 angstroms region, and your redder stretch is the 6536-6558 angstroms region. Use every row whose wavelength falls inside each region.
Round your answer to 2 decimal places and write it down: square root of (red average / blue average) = 1.00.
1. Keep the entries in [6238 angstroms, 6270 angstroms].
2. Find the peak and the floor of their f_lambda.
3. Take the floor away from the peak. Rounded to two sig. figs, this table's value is 5.3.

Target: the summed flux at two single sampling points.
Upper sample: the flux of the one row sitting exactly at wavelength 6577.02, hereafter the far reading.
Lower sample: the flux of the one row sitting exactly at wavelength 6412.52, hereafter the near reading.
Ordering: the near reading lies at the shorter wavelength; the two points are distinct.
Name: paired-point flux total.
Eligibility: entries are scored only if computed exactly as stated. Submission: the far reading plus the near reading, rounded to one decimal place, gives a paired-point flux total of 24.6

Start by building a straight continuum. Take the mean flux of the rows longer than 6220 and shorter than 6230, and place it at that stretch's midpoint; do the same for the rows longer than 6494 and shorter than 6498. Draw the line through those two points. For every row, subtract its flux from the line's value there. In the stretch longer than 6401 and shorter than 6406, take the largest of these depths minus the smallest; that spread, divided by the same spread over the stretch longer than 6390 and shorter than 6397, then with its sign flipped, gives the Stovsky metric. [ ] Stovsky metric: -0.37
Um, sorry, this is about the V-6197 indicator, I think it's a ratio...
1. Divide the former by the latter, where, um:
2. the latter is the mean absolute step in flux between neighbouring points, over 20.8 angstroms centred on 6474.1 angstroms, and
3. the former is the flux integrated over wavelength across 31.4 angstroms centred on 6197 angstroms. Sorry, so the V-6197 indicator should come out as 307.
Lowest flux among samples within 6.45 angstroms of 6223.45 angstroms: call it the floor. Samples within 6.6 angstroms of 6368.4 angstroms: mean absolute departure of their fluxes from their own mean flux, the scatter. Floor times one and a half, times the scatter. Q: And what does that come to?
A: 19.2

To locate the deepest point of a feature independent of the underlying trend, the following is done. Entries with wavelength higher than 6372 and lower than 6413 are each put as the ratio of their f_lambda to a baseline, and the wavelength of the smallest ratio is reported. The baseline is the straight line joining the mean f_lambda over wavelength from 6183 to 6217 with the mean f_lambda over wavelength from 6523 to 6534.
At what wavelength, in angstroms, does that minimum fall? 6386.00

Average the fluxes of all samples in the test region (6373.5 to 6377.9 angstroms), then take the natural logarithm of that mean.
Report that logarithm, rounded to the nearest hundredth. 2.28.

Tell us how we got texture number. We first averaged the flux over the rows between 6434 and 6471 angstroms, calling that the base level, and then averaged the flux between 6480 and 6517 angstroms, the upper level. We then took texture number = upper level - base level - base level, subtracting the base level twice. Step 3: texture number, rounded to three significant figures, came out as -10.4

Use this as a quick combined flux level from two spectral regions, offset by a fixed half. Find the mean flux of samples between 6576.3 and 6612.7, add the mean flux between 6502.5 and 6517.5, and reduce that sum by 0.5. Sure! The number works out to 22.4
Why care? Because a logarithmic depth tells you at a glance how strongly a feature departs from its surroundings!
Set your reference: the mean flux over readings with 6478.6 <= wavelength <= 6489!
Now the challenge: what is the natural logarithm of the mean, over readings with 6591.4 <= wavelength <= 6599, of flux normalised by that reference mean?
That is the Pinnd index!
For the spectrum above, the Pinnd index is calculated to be -0.06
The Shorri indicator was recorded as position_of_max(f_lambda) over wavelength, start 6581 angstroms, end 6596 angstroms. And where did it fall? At 6586.11 angstroms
